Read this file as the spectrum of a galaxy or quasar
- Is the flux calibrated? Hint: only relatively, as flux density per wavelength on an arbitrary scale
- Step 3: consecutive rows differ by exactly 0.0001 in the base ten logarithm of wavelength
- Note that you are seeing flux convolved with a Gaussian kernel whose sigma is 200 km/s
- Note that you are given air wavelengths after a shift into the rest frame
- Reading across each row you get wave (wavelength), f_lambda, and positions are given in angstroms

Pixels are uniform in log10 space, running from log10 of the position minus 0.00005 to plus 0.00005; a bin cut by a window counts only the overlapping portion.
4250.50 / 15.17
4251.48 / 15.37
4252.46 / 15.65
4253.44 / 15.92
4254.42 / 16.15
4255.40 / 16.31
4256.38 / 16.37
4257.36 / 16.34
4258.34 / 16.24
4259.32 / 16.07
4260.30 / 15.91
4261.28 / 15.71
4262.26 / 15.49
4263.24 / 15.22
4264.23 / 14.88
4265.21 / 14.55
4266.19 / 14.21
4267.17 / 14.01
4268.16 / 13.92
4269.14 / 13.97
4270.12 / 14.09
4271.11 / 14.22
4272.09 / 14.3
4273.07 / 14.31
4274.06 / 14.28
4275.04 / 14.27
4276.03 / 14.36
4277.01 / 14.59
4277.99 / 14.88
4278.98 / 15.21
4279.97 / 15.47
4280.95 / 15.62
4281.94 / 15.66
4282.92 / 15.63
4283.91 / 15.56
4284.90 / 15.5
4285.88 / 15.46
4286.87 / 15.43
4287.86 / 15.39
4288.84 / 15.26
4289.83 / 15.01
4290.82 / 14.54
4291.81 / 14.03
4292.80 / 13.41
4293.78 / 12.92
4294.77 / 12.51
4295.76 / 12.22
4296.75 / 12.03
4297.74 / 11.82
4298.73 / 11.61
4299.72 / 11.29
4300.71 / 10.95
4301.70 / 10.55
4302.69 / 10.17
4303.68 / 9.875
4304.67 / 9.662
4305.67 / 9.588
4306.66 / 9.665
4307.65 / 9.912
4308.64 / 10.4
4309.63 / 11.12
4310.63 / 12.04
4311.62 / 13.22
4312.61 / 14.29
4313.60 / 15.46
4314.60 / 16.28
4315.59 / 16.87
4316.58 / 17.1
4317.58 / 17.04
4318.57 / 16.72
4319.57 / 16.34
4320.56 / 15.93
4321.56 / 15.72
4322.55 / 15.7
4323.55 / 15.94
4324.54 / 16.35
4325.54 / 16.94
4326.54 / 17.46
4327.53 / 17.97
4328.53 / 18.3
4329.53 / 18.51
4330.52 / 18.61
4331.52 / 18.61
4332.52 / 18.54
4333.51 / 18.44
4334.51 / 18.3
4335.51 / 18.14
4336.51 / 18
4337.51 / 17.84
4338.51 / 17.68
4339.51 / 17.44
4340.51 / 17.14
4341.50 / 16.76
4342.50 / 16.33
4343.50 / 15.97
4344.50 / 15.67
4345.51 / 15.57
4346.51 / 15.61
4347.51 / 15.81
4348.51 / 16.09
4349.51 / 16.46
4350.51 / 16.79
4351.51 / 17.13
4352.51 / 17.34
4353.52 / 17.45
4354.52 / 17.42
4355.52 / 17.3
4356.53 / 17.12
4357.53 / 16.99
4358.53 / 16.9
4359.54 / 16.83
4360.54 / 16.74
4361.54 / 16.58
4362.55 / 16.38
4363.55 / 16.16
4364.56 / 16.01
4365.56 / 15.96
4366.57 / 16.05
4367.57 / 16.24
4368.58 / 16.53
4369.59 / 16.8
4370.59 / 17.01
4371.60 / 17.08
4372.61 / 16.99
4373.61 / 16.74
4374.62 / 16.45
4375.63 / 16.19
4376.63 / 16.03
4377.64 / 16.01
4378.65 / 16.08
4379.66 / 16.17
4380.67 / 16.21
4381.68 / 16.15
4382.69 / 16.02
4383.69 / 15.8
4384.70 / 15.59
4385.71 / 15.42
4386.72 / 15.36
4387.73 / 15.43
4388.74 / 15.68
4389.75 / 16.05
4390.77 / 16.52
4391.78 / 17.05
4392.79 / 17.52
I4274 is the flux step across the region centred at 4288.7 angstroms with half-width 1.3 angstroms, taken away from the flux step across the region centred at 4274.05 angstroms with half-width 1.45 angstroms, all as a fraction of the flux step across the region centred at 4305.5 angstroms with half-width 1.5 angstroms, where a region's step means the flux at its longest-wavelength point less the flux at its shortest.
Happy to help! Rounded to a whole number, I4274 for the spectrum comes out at 113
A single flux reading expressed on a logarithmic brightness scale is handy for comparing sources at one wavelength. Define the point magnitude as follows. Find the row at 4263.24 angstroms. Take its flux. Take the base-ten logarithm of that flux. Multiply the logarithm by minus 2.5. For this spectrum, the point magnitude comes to -2.96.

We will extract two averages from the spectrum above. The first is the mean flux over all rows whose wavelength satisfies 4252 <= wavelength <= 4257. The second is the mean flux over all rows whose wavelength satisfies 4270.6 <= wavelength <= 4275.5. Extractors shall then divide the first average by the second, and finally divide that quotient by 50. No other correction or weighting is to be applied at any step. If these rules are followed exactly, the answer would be 0.0225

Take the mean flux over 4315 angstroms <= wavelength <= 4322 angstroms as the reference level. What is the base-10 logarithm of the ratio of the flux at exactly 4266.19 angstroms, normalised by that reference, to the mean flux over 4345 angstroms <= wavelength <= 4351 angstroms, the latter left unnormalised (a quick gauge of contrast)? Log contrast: -1.271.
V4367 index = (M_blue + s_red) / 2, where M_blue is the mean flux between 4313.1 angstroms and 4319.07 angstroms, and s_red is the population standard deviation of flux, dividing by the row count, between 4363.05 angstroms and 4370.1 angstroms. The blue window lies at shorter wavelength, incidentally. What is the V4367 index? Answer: 8.43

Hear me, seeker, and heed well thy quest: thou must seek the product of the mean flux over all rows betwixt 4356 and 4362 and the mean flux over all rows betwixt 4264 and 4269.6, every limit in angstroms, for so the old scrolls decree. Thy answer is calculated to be 240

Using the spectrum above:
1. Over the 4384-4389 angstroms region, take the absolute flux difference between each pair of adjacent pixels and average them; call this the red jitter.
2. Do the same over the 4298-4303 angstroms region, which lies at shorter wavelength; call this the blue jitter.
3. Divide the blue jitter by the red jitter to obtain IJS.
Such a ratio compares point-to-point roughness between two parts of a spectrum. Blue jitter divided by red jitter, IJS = 2.6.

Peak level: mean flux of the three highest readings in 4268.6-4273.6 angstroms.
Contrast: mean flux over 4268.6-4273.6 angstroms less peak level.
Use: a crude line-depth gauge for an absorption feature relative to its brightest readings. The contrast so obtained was -0.10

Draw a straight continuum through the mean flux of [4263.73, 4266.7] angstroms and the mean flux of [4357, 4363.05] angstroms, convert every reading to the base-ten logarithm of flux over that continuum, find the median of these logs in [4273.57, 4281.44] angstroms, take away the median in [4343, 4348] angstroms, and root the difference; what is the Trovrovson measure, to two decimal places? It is 0.13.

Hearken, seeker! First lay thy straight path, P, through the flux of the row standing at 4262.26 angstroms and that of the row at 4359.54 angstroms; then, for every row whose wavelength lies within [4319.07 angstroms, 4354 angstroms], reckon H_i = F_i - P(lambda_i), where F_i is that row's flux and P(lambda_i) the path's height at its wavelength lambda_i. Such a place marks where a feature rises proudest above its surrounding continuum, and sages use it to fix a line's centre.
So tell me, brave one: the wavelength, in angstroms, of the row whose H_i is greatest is 4330.52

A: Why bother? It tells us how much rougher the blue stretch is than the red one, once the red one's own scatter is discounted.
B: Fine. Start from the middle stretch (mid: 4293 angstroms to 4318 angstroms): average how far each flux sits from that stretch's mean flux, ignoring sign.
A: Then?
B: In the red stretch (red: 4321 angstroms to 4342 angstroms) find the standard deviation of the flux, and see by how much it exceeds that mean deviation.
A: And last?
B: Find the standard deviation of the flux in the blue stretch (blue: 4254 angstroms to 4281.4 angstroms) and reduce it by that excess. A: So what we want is 1.9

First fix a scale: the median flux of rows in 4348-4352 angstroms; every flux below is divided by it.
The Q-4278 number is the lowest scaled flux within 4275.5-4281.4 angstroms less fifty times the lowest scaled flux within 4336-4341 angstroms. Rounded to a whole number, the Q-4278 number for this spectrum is -51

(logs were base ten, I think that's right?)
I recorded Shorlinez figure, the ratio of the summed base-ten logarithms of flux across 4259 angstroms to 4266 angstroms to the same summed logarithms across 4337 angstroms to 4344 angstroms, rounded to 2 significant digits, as 0.96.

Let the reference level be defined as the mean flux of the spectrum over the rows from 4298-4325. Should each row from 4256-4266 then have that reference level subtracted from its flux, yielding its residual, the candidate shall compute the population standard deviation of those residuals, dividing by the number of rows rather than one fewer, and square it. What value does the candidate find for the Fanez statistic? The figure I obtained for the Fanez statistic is 0.4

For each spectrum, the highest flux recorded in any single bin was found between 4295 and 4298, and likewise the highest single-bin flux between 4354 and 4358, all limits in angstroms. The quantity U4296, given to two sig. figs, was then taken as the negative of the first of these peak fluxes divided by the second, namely -0.70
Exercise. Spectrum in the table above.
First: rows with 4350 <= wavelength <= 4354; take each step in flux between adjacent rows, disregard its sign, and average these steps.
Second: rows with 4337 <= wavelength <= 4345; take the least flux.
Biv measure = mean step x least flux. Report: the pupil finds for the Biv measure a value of 3.4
